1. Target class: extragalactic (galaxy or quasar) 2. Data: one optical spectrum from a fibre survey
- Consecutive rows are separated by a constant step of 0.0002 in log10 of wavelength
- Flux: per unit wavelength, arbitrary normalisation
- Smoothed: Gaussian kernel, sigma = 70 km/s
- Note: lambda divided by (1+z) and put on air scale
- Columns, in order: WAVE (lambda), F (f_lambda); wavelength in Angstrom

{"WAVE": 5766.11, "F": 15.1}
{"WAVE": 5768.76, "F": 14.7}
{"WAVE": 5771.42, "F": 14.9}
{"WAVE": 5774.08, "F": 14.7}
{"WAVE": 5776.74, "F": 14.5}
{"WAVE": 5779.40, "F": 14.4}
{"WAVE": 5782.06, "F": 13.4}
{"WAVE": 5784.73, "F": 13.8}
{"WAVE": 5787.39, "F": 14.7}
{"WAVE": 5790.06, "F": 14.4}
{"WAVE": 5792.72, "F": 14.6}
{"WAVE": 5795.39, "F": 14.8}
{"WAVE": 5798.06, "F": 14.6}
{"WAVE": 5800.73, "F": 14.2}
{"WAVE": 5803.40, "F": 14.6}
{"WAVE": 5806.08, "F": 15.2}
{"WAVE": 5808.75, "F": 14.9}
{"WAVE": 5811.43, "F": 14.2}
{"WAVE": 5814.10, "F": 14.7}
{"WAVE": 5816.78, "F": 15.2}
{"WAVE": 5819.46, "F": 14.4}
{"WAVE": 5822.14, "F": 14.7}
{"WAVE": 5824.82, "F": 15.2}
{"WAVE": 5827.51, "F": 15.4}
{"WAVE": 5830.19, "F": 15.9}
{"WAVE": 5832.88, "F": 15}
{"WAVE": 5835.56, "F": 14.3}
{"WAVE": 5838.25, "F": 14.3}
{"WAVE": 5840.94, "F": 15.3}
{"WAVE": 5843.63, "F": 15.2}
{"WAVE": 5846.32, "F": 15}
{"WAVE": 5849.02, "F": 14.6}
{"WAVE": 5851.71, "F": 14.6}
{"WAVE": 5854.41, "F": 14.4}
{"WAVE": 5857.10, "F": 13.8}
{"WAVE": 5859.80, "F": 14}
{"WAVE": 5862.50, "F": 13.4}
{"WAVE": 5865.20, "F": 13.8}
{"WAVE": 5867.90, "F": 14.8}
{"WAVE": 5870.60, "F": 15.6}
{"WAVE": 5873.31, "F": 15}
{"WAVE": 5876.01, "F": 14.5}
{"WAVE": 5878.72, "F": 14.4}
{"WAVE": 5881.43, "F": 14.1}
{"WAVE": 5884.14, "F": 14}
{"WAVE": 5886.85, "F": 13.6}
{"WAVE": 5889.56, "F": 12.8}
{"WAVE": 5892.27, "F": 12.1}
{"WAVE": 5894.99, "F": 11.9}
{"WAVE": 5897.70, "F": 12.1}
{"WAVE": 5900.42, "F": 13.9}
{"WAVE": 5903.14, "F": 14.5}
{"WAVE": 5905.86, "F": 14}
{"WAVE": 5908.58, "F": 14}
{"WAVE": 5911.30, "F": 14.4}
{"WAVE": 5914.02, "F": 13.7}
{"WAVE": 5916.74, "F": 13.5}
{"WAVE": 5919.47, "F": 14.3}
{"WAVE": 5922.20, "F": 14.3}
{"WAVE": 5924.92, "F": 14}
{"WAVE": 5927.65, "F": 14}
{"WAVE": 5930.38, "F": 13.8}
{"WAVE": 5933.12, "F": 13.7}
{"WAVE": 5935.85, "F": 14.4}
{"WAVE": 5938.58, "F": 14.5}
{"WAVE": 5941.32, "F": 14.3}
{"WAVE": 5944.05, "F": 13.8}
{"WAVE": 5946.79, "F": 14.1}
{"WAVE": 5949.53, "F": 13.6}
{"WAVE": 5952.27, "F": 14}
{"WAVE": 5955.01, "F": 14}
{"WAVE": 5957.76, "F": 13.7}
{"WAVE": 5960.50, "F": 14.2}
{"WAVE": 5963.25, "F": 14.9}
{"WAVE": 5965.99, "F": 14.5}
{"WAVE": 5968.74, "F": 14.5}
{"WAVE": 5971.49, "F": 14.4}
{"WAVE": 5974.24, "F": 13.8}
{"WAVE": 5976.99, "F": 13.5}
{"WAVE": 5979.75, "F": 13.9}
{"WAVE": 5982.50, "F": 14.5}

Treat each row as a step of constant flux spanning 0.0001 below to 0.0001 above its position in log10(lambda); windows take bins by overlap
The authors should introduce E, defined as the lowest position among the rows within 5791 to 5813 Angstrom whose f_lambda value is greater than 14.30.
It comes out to 5792.72 Angstrom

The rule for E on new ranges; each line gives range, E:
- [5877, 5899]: 5878.72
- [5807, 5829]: 5808.75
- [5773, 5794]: 5774.08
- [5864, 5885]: 5867.90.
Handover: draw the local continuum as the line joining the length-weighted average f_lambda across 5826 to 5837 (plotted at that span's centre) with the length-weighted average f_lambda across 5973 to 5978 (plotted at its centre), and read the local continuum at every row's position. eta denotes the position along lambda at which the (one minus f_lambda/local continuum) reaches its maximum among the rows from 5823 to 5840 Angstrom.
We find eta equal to 5835.56 Angstrom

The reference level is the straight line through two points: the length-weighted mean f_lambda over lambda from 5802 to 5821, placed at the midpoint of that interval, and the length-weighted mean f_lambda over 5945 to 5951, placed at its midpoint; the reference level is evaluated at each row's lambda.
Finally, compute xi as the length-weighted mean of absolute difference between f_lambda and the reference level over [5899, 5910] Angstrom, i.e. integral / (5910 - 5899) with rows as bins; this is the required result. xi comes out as 0.2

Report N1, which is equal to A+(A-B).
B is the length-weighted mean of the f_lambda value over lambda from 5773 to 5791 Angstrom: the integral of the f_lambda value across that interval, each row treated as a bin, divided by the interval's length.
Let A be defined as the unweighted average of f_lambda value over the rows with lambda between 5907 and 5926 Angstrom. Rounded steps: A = 14.0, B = 14.3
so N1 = 13.8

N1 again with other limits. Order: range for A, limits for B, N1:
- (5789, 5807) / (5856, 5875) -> 14.9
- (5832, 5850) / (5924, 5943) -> 15.5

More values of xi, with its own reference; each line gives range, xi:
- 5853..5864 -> 0.5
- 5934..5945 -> 0.4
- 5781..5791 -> 0.8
